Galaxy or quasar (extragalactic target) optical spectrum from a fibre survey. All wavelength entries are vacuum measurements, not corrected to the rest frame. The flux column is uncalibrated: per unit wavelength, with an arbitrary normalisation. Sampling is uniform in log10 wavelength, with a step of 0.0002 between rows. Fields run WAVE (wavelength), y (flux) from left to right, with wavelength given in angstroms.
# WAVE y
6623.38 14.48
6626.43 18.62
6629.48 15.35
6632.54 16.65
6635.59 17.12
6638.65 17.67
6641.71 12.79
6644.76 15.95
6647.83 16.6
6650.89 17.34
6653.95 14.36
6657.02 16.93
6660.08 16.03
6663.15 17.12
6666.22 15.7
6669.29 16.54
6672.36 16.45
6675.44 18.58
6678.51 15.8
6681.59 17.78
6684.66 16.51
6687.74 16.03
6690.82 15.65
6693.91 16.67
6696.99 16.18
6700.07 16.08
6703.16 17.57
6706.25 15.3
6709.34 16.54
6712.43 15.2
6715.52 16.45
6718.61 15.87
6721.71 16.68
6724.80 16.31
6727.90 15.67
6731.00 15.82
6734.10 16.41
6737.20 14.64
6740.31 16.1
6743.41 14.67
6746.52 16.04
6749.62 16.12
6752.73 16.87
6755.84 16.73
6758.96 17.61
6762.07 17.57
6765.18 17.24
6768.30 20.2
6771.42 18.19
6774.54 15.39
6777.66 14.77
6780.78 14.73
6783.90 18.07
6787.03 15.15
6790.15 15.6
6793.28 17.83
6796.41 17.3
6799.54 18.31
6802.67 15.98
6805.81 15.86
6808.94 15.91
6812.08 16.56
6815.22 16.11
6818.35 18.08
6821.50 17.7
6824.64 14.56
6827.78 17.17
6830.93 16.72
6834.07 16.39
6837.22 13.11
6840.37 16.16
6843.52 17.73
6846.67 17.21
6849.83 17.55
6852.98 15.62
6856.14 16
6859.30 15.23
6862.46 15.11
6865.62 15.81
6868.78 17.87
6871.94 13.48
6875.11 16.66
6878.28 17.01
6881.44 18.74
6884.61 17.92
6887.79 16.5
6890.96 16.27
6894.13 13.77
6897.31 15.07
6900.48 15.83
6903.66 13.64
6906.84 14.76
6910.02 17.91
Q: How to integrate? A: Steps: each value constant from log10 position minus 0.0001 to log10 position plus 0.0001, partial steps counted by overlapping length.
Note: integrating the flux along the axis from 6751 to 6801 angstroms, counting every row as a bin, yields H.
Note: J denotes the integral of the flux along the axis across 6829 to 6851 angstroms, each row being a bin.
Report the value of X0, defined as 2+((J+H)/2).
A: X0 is 607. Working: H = 848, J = 361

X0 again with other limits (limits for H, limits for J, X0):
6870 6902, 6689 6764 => 868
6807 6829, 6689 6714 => 386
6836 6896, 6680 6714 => 766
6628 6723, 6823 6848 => 978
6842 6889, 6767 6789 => 574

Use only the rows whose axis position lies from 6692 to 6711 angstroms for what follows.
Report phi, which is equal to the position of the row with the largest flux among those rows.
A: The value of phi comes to 6703.16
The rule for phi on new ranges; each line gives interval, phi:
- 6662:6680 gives 6675.44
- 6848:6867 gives 6849.83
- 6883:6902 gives 6884.61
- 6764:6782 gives 6768.30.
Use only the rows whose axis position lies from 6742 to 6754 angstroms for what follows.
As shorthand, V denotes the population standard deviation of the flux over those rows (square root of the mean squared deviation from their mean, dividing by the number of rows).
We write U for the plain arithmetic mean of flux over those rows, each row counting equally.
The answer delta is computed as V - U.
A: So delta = -15.1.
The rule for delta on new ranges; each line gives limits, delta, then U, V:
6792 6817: -15.8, 16.7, 0.9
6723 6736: -15.7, 16.1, 0.3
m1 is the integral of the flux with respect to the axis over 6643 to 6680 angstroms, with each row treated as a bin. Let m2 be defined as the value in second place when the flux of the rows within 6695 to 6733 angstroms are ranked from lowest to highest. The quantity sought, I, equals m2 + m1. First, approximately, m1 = 608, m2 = 15.3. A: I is 623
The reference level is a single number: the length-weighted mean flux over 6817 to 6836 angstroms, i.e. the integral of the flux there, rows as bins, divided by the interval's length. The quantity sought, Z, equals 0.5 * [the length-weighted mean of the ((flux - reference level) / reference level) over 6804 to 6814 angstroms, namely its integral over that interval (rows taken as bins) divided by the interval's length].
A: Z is -0.017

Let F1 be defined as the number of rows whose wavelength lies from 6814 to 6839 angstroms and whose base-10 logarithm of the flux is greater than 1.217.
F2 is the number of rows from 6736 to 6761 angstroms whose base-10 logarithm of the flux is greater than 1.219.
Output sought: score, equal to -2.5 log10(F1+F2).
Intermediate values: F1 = 4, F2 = 3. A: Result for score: -2.11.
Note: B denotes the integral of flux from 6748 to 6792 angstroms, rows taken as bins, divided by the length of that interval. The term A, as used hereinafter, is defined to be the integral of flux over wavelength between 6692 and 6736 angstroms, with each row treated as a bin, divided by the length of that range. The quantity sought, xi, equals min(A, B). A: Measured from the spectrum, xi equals 16.2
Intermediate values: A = 16.2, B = 16.7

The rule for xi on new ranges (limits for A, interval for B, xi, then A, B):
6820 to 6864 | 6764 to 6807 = 16.2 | 16.2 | 16.8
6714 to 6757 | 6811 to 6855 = 16.0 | 16.0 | 16.5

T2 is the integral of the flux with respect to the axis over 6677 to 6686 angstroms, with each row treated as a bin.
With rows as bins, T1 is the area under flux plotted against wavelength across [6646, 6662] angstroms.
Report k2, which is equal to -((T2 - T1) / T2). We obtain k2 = 0.7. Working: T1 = 260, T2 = 150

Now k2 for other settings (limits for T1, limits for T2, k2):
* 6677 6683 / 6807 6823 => -0.6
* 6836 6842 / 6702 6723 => -0.7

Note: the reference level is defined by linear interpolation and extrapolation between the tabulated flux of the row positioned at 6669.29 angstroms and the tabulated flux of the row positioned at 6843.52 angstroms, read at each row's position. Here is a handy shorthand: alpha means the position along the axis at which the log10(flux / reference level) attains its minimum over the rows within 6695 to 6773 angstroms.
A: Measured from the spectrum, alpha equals 6743.41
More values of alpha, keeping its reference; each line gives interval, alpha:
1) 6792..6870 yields 6837.22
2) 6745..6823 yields 6780.78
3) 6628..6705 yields 6641.71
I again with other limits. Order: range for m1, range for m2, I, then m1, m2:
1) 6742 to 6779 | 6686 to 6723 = 637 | 622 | 15.3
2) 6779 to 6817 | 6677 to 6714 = 641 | 625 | 15.3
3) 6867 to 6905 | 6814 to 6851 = 626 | 611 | 14.56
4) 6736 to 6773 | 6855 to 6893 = 639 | 623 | 15.11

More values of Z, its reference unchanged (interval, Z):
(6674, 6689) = 0.008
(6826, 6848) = -0.011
